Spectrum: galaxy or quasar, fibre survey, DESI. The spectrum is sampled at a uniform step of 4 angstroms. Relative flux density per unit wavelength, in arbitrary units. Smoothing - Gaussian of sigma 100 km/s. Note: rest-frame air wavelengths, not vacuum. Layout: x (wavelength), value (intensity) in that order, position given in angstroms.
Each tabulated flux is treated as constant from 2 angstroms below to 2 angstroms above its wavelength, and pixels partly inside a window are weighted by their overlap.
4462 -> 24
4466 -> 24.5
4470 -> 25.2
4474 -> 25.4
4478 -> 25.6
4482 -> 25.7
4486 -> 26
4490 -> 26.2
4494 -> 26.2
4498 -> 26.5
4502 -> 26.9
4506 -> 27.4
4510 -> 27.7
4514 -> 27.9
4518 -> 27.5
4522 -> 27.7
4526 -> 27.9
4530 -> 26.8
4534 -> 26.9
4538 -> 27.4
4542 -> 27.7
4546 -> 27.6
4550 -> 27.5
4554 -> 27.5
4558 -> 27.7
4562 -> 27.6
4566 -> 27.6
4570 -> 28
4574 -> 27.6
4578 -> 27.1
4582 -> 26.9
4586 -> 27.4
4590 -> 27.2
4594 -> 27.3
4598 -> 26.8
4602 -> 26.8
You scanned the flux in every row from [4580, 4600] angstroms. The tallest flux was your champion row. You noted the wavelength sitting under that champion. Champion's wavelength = 4586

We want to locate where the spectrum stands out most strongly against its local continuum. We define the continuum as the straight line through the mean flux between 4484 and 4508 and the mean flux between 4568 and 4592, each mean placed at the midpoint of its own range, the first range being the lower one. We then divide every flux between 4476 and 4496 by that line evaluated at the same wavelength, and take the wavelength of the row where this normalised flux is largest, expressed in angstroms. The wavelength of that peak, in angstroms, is 4490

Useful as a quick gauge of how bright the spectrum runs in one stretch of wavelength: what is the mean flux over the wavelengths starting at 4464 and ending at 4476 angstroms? 25.0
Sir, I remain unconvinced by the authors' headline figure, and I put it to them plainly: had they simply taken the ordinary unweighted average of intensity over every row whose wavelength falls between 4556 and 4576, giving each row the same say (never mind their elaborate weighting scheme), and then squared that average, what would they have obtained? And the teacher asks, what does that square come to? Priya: 767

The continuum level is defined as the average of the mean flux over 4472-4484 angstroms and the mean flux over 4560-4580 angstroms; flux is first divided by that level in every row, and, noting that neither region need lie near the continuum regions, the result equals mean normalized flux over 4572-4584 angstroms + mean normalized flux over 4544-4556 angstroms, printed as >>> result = 2.06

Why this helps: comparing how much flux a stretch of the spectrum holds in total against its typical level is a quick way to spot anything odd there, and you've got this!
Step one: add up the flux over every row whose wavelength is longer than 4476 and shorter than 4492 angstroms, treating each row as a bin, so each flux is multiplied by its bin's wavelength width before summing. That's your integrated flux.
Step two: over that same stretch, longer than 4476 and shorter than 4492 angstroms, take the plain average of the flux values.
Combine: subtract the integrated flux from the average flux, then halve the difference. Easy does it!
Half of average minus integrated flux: -194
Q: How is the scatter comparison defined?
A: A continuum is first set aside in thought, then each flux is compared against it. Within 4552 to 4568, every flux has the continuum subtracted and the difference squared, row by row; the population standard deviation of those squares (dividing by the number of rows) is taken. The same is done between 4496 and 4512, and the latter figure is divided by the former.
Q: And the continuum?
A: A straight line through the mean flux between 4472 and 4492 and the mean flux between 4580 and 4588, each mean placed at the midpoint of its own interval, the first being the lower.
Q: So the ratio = 6.7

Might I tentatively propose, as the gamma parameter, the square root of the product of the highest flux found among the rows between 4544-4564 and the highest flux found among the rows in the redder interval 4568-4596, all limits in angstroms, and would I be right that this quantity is 27.8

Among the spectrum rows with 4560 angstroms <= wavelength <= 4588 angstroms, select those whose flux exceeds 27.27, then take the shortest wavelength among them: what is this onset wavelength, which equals 4562 angstroms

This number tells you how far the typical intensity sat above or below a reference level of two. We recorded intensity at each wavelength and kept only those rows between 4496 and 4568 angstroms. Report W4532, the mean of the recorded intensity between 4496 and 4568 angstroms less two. 25.4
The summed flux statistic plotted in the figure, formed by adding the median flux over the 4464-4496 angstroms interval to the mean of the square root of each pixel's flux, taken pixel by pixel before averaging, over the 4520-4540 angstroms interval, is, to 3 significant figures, 30.9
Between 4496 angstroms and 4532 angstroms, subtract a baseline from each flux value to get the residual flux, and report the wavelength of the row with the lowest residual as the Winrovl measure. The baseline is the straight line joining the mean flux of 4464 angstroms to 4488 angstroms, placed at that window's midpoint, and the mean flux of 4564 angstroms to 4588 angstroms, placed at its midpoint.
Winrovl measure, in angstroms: 4530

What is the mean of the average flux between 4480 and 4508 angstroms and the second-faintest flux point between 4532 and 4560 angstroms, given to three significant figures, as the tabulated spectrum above 26.9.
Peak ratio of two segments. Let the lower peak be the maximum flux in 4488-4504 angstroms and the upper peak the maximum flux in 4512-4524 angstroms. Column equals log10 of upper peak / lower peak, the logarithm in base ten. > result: 0.016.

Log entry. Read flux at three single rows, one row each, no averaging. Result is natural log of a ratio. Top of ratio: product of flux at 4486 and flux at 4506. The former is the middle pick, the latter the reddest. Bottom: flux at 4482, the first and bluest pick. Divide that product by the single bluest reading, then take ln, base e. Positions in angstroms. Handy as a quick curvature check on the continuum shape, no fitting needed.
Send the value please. 3.32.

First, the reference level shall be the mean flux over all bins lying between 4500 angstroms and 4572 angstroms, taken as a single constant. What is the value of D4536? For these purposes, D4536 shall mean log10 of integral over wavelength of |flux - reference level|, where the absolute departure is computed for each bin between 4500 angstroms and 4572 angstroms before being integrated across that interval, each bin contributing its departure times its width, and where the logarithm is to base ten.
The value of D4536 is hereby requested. 1.3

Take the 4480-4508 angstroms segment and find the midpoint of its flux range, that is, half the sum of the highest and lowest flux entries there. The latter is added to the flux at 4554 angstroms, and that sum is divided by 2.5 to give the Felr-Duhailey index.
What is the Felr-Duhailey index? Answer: 21.6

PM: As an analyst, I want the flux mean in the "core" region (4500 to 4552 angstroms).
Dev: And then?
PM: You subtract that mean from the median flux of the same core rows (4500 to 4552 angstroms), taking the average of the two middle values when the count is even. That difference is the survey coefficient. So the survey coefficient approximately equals 0.05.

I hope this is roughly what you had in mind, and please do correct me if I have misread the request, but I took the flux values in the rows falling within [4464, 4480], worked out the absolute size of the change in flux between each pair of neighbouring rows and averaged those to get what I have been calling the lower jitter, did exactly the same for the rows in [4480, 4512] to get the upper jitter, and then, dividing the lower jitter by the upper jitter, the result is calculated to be 1.3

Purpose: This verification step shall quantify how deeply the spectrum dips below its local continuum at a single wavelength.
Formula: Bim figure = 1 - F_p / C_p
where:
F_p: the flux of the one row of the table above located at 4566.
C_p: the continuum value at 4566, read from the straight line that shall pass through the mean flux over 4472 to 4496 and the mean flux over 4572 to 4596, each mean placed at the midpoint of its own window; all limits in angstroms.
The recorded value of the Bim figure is -0.0223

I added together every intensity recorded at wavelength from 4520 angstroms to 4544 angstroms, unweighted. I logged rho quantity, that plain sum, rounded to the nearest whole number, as 164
